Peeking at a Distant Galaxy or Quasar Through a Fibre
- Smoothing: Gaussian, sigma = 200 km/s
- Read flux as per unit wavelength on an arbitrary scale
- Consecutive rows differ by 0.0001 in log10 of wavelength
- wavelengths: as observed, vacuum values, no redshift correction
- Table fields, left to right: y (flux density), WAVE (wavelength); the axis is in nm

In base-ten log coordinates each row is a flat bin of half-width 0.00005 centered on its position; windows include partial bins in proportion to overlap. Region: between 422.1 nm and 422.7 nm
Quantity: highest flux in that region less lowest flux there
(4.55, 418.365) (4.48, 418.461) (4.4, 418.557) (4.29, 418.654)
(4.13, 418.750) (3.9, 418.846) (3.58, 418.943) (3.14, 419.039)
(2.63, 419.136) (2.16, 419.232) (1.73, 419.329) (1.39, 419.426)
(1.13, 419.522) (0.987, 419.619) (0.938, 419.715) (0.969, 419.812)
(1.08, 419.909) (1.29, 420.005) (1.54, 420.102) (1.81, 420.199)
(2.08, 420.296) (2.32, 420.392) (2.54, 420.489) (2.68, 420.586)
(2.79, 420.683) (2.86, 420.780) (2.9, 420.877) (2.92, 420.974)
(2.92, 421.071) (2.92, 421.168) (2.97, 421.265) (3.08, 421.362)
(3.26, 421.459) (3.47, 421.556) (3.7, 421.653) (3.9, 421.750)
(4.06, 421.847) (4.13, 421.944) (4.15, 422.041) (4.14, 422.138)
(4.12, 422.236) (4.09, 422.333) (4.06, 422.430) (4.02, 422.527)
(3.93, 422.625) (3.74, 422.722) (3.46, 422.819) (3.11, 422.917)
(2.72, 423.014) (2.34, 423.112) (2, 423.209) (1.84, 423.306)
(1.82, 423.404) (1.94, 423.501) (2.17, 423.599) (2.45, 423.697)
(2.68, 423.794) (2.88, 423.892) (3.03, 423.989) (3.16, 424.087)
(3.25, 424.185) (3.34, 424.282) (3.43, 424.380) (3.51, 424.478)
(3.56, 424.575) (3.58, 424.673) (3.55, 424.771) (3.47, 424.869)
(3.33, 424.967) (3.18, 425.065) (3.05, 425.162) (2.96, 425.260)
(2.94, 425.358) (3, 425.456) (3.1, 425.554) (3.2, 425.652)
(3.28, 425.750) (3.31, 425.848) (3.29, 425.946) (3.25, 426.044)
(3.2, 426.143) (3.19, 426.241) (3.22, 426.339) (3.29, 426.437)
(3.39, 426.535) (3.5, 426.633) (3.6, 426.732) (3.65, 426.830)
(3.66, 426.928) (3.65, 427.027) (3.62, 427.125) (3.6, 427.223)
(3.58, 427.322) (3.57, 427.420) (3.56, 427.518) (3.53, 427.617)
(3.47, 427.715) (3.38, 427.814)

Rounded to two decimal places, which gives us 0.21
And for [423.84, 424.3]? 0.46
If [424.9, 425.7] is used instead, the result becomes 0.39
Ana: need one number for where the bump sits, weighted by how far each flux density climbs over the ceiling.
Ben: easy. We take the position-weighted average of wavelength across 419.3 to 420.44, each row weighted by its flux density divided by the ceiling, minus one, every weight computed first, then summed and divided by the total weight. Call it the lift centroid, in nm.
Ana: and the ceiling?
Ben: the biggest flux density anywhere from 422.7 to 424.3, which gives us 419.82 nm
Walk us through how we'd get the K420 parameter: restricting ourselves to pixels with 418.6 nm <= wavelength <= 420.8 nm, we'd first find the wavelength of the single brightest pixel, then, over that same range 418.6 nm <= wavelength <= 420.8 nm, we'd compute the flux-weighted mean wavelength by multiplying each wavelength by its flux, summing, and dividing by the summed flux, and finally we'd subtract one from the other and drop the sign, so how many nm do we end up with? 0.95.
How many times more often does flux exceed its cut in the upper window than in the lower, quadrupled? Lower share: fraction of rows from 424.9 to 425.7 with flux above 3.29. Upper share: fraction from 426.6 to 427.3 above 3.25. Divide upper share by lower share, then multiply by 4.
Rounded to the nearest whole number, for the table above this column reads 32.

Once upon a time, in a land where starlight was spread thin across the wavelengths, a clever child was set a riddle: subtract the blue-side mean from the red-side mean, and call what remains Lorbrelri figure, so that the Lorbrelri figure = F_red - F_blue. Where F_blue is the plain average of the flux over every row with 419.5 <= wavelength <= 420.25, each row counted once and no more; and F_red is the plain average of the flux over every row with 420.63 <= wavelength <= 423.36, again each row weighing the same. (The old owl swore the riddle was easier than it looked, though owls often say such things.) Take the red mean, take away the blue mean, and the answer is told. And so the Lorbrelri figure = 2.1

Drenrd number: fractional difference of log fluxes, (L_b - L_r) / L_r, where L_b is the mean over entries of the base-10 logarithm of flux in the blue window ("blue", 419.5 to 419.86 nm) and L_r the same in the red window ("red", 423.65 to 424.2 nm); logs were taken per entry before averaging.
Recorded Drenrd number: -1.0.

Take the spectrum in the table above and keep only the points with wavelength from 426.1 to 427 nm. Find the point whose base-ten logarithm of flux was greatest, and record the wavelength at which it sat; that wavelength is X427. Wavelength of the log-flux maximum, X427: 426.928 nm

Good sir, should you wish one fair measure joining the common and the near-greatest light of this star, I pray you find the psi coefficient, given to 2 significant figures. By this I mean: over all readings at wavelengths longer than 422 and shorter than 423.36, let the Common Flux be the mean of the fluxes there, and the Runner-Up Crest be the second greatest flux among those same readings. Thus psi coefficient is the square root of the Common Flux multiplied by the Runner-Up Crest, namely 3.8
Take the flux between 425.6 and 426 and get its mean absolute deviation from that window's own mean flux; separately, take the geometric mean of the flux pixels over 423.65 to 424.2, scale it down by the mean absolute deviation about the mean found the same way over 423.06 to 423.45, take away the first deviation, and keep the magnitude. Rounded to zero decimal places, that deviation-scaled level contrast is 17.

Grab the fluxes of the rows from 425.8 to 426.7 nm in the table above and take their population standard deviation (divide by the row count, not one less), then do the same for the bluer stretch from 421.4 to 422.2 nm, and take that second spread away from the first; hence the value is -0.2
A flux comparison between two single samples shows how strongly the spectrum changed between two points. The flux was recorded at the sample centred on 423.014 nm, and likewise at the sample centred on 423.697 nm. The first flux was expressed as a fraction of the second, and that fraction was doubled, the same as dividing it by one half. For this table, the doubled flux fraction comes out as 2.22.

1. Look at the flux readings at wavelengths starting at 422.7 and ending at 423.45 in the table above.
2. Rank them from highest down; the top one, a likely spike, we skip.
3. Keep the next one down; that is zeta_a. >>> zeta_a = 3.46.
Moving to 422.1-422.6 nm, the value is 4.12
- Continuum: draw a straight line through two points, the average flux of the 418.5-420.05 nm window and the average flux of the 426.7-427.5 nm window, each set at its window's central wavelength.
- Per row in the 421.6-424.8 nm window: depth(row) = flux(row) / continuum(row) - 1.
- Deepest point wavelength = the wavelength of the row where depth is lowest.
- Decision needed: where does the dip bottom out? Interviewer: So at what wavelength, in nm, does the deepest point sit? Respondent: 423.404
